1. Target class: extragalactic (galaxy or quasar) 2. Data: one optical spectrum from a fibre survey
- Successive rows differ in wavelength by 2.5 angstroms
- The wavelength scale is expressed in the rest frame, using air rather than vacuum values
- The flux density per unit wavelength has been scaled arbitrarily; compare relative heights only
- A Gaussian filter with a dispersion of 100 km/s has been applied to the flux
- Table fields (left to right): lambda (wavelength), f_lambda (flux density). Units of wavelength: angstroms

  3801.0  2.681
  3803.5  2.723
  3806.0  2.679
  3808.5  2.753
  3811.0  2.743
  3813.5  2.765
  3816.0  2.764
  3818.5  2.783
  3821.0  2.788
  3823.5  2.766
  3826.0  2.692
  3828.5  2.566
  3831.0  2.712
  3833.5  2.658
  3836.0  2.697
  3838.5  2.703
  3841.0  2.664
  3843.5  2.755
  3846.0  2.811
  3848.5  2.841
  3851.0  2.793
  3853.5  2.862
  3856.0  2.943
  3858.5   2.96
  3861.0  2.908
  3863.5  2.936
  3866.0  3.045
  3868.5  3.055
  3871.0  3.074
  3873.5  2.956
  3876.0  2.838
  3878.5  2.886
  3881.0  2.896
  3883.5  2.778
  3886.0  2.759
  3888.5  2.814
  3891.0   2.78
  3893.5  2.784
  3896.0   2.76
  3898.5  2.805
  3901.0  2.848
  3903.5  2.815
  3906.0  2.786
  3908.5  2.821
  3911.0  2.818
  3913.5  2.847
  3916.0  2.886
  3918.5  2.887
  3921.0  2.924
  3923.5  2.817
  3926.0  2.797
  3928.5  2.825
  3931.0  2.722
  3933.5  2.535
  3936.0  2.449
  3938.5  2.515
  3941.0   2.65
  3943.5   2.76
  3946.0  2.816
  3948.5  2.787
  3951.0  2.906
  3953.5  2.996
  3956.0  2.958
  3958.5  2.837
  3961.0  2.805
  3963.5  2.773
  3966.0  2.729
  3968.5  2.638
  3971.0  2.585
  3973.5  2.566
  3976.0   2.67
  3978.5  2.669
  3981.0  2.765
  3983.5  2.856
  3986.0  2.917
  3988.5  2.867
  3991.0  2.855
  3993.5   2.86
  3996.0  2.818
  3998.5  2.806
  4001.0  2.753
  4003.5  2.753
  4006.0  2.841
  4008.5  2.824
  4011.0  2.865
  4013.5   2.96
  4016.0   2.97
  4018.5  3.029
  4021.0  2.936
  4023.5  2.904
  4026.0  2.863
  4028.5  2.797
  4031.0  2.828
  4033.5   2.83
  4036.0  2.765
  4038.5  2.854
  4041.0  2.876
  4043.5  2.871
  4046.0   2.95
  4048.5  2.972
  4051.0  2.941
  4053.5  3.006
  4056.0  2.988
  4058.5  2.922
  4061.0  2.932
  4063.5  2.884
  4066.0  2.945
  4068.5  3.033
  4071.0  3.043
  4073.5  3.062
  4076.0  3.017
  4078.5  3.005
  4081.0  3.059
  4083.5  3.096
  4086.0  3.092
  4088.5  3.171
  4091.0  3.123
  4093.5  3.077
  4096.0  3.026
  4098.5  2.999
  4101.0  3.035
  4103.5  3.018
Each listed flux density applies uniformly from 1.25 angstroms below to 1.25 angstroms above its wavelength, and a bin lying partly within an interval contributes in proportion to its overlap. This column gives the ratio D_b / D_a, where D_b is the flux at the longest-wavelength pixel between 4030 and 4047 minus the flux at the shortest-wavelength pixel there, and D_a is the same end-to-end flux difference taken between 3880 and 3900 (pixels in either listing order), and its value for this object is -1.3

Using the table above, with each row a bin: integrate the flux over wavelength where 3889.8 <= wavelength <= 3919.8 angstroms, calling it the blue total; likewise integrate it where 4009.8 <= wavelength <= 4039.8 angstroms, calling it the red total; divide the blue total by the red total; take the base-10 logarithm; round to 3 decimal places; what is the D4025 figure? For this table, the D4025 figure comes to -0.010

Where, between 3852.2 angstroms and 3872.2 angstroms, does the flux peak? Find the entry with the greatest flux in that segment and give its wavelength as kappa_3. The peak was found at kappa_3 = 3871.0 angstroms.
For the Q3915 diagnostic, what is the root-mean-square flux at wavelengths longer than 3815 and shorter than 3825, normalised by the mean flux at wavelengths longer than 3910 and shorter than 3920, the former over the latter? 0.97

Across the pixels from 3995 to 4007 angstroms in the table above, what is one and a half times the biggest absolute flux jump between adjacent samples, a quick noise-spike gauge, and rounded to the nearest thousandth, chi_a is 0.132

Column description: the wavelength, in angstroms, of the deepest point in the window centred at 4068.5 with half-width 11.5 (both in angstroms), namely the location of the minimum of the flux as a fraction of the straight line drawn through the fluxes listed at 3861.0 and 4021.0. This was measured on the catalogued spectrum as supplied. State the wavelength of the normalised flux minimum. 4063.5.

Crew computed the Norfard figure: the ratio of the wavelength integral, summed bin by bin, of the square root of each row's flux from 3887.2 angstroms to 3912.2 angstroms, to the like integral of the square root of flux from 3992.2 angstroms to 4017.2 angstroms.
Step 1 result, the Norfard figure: 0.993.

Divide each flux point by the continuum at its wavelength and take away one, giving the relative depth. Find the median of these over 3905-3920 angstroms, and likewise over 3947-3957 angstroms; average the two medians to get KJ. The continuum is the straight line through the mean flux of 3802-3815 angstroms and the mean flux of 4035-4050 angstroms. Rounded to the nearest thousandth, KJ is 0.025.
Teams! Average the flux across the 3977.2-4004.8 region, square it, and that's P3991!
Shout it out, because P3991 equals 7.90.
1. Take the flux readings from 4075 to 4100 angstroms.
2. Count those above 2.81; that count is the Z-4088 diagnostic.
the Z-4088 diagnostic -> 10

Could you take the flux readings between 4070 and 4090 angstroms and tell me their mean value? 3.07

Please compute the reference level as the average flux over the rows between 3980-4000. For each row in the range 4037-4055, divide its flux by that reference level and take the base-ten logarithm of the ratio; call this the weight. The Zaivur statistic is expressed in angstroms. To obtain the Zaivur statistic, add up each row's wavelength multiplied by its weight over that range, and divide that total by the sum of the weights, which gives 4049.0 angstroms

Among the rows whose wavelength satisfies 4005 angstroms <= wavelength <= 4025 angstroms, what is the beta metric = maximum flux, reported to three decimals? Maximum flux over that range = 3.029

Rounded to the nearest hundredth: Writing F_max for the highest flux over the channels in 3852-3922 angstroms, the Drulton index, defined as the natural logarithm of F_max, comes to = 1.12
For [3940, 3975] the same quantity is 1.10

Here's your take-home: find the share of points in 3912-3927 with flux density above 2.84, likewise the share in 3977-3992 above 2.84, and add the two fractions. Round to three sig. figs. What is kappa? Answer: 1.33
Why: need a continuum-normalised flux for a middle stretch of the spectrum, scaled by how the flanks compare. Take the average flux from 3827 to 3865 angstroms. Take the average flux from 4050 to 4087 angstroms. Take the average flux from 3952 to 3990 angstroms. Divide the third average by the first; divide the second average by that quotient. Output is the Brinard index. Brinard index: 3.01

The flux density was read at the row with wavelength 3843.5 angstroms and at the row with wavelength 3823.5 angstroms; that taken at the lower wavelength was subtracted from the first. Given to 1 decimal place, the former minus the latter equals 0.0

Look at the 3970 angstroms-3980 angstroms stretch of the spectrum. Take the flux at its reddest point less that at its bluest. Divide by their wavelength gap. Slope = 0.011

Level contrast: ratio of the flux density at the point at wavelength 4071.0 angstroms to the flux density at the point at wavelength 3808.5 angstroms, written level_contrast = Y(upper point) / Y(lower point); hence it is 1.11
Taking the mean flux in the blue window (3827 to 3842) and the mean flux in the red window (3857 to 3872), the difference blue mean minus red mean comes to -0.33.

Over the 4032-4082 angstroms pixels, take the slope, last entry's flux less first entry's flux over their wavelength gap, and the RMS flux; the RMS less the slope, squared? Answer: 8.67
